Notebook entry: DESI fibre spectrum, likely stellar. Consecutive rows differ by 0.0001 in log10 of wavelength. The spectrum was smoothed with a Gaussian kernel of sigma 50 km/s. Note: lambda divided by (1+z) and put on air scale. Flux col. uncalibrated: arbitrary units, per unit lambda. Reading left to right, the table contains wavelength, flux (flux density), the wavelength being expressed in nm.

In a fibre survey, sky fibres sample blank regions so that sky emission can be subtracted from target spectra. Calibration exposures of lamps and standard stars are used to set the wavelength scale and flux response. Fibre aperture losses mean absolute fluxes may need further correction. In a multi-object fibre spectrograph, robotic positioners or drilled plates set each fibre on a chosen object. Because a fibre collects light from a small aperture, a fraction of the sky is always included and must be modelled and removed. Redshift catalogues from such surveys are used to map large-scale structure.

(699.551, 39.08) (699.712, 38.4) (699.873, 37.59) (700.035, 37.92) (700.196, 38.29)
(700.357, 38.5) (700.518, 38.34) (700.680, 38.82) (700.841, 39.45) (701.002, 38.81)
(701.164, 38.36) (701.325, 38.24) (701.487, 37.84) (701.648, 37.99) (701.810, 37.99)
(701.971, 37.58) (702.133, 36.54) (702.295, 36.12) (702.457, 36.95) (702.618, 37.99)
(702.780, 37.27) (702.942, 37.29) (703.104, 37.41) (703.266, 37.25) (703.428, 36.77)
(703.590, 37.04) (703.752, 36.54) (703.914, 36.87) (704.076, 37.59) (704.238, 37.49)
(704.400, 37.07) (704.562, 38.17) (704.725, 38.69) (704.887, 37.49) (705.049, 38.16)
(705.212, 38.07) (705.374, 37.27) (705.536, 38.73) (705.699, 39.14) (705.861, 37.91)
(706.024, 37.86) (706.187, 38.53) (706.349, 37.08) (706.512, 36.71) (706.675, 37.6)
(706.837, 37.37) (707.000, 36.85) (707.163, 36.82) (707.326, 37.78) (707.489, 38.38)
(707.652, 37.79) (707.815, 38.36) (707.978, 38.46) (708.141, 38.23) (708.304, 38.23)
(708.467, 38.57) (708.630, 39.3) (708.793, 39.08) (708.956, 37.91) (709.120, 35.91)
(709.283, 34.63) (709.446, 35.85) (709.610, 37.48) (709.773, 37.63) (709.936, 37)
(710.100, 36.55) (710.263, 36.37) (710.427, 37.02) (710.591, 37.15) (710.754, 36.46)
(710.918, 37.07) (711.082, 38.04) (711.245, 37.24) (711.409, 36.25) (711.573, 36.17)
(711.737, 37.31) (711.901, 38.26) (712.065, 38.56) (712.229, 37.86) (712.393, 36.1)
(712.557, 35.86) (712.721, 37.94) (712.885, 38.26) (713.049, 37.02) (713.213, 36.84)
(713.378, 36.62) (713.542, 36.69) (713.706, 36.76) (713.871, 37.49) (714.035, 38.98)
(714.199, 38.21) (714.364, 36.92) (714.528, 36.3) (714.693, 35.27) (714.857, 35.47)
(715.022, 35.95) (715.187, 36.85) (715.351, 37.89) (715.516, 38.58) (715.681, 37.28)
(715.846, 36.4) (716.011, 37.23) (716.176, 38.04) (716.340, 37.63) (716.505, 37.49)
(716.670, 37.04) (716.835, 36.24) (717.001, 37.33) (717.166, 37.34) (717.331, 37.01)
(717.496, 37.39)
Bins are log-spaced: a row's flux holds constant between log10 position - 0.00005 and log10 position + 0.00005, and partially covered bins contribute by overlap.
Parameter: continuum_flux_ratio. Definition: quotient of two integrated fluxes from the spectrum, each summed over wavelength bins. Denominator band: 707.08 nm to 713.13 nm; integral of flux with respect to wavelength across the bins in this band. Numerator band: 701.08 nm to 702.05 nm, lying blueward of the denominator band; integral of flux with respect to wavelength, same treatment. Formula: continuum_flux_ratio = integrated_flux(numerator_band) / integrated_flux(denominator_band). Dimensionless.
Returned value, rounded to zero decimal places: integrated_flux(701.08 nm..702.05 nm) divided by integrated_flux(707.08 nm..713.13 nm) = 0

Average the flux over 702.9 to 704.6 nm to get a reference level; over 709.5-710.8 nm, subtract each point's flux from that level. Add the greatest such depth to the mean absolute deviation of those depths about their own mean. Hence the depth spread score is 1.2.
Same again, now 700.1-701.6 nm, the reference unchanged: -0.3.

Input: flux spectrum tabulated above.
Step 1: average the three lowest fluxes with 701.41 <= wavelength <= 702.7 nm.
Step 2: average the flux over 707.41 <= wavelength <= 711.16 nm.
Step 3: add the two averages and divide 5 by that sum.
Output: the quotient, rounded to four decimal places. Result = 0.0676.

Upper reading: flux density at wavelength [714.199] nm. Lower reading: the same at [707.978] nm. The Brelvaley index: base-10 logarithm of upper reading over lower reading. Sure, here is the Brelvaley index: -0.0028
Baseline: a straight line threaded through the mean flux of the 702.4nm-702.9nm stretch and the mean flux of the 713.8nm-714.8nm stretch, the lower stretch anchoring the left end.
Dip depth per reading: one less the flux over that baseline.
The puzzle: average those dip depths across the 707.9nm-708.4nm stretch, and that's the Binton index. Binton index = -0.027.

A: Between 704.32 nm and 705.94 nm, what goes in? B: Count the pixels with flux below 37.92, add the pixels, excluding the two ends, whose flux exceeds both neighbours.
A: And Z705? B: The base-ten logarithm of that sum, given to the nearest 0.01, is 0.85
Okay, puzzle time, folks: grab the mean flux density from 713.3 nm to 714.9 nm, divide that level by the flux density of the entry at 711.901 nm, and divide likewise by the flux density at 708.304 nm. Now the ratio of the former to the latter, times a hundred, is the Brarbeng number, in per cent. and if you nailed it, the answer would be 100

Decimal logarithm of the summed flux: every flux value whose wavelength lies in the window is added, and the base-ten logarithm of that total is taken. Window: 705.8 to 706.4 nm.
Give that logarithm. 2.18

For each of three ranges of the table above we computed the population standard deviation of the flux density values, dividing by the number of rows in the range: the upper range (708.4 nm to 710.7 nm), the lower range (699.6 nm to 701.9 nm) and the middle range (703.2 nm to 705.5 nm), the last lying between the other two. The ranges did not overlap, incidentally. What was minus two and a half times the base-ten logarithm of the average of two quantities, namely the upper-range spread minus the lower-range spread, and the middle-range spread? 0.40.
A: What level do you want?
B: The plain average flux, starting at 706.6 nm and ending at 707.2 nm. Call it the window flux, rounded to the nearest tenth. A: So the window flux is 37.2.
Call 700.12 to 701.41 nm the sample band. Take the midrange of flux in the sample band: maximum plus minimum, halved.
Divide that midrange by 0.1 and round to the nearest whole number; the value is 388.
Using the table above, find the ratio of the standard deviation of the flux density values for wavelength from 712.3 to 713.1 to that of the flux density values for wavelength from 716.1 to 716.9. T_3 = 1.6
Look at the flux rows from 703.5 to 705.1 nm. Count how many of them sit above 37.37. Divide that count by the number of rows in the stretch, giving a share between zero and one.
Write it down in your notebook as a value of 0.60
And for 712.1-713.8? 0.30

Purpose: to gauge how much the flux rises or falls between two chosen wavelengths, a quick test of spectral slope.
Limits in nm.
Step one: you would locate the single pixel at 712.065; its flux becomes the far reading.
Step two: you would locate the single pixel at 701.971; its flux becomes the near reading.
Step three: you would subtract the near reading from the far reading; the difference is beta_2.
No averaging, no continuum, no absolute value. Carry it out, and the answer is 1.0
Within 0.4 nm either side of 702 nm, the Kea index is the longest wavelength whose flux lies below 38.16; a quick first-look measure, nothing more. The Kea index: 702.295 nm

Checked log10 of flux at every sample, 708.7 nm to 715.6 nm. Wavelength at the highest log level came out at 708.793 nm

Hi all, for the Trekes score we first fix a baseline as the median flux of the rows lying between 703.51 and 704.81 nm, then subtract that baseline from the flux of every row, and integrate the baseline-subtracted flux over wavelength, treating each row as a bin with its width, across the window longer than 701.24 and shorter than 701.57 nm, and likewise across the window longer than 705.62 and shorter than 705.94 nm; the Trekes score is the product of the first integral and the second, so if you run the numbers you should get 0.10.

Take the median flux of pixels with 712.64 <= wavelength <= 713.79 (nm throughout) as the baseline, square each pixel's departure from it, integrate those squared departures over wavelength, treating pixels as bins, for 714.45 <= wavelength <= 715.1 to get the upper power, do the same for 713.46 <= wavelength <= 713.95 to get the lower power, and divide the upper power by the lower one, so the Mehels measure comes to 12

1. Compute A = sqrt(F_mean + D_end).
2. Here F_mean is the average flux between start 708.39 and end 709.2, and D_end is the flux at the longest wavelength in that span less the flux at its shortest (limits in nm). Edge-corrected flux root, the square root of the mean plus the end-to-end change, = 5.96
